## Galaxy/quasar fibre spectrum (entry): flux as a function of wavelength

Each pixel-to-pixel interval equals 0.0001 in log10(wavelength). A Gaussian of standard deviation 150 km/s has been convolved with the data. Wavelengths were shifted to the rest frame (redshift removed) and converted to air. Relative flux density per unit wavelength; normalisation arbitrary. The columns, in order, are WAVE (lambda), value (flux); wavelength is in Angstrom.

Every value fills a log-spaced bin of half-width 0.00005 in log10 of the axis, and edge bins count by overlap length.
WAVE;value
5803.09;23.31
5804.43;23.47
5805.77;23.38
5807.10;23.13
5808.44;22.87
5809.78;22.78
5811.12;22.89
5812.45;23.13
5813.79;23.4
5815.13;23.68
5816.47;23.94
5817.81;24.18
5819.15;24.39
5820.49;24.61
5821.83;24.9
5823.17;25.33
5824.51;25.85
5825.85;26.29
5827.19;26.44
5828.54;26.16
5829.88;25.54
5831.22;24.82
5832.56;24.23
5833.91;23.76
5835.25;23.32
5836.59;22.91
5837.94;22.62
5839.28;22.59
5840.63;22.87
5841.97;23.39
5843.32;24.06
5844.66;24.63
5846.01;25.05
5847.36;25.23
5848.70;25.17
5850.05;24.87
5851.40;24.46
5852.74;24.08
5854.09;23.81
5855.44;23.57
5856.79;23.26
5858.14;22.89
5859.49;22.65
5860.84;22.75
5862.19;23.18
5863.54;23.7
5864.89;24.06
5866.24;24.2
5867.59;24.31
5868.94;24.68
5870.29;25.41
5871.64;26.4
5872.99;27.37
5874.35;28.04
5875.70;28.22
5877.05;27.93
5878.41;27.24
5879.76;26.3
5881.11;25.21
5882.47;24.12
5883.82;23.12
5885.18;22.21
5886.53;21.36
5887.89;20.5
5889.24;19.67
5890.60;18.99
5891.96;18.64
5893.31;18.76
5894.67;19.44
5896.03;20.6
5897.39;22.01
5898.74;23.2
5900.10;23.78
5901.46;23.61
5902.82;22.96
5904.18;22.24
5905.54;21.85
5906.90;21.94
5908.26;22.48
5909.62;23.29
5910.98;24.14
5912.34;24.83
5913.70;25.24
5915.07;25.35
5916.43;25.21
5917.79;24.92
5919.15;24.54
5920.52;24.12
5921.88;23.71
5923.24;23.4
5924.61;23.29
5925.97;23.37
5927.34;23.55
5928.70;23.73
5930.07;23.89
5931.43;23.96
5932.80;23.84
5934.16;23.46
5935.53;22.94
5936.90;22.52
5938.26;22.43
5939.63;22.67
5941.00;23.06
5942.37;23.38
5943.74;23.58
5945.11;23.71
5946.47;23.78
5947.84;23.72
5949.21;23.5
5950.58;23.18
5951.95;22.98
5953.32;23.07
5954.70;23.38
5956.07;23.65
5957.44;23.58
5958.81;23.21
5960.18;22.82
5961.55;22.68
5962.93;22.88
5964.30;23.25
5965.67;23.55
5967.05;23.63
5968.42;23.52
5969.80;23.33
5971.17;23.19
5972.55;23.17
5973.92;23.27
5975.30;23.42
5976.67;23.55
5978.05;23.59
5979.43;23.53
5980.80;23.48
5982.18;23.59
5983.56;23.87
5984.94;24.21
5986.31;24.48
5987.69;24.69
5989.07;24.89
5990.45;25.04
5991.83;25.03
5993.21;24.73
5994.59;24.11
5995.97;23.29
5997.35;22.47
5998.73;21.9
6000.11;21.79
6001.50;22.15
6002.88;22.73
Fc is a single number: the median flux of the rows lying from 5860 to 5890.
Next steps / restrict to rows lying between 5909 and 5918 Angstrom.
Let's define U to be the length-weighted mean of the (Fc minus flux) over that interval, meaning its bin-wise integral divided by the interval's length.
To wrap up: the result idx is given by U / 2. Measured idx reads -0.23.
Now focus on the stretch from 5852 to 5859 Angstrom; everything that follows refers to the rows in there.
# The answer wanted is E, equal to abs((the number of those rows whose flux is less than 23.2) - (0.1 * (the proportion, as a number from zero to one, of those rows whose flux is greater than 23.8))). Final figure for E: 1.0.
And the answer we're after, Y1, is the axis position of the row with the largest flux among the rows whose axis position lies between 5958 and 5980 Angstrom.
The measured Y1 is 5967.05 Angstrom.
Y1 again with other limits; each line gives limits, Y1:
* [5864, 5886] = 5875.70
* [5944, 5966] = 5946.47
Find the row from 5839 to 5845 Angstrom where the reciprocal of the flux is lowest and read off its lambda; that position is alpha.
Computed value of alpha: 5844.66 Angstrom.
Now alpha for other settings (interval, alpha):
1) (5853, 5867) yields 5866.24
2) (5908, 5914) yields 5913.70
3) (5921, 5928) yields 5921.88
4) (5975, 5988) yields 5987.69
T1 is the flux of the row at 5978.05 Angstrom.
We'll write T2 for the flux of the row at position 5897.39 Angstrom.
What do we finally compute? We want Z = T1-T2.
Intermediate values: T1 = 23.59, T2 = 22.01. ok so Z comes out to 1.6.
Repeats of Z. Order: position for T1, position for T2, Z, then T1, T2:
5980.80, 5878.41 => -3.8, 23.48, 27.24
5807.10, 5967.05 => -0.5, 23.13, 23.63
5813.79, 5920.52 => -0.7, 23.4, 24.12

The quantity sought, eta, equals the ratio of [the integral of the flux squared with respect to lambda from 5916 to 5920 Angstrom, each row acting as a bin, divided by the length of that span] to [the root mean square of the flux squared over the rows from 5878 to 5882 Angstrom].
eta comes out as 0.89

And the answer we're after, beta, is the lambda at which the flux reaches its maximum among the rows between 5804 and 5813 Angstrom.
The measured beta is 5804.43 Angstrom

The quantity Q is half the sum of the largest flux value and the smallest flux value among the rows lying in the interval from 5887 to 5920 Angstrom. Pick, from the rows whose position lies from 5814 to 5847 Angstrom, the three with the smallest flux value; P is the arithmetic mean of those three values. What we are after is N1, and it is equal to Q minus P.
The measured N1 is -0.7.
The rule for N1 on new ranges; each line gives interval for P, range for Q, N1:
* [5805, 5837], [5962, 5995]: 1.1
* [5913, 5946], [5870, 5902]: 0.9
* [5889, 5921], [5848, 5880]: 6.6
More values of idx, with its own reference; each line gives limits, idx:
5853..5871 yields 0.26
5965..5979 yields 0.42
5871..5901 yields 0.47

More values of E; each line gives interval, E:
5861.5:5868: 0.9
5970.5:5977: 2.0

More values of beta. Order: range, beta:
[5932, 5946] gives 5932.80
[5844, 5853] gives 5847.36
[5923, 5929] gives 5928.70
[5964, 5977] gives 5967.05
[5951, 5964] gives 5956.07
